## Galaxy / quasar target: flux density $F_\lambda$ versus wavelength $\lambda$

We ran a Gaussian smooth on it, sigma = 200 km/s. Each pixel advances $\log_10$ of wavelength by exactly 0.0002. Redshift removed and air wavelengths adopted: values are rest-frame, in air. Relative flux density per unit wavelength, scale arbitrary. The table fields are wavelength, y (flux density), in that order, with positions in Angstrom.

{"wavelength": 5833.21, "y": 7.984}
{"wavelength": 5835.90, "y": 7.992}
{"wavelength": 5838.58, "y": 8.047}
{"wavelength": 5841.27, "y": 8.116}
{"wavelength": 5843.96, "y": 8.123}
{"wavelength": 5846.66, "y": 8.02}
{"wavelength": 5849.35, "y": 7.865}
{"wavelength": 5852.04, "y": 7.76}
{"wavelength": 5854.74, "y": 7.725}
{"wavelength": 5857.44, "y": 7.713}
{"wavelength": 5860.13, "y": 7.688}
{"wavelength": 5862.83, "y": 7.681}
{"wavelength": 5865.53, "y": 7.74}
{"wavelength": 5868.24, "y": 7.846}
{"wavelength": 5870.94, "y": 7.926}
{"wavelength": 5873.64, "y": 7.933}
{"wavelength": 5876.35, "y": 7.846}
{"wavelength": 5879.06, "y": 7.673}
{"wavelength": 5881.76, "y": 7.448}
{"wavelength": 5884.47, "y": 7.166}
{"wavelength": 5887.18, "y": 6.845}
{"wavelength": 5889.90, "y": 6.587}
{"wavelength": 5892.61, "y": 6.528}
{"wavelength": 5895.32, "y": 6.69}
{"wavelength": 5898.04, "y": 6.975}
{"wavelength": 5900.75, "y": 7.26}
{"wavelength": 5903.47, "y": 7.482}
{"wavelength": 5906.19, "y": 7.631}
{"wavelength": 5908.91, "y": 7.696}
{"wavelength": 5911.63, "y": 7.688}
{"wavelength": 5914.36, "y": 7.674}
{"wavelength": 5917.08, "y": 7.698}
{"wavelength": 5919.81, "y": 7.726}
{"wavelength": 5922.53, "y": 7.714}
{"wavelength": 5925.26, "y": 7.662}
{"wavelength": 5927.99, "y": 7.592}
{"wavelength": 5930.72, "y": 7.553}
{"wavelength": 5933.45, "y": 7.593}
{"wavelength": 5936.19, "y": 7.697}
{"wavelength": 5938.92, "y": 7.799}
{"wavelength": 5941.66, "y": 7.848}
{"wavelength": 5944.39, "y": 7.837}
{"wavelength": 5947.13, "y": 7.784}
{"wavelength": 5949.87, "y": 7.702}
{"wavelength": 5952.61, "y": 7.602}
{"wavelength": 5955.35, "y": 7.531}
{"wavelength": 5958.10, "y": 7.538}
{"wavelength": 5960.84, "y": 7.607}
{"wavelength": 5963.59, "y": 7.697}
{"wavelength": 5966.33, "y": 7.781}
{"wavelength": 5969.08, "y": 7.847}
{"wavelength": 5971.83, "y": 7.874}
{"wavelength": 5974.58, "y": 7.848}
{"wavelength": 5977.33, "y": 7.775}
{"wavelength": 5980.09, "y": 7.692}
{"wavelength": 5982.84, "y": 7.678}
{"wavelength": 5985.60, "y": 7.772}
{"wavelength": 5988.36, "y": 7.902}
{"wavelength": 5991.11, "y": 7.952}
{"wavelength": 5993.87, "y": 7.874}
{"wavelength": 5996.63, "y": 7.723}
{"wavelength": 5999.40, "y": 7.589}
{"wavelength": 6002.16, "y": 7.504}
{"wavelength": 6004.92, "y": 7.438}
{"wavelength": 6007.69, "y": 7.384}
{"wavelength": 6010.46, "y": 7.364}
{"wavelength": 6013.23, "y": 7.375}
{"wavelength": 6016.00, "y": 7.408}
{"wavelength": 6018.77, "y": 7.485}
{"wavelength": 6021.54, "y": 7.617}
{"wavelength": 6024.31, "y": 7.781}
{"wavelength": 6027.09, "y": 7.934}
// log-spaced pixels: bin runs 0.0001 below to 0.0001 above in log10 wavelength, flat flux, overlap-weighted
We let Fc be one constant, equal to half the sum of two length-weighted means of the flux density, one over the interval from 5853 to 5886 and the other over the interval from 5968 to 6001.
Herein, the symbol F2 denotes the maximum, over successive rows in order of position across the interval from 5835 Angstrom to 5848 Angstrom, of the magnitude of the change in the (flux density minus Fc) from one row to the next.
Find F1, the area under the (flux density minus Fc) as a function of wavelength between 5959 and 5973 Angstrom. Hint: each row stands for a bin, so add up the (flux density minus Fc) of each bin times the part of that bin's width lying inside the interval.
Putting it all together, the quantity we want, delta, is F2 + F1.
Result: 0.23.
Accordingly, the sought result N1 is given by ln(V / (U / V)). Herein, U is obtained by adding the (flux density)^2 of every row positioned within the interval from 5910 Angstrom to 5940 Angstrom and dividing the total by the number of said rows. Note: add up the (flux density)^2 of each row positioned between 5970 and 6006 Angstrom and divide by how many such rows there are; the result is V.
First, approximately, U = 58.9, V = 59.9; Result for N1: 4.111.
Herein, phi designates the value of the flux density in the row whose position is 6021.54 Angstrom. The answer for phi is 7.617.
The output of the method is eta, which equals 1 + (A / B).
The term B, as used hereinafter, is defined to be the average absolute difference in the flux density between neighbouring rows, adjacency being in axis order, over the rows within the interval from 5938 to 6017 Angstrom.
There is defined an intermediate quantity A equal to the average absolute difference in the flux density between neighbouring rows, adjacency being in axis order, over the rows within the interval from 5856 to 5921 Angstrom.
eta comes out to 3.0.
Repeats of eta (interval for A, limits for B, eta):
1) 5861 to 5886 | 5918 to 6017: 3.0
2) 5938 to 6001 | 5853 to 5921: 1.6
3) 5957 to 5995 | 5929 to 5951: 2.1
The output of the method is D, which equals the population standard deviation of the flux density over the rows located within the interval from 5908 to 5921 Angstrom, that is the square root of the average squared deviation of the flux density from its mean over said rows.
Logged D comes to 0.02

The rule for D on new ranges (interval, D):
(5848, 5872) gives 0.08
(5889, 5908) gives 0.41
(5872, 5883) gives 0.19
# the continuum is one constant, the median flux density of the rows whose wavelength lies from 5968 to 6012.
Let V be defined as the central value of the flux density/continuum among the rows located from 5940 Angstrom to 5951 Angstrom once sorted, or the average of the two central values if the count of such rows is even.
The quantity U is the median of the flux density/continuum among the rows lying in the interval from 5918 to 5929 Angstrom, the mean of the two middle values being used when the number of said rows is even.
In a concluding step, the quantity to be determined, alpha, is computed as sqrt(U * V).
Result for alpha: 1.00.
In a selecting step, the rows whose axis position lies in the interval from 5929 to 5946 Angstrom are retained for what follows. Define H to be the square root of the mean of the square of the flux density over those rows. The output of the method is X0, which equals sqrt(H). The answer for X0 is 2.78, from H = 7.72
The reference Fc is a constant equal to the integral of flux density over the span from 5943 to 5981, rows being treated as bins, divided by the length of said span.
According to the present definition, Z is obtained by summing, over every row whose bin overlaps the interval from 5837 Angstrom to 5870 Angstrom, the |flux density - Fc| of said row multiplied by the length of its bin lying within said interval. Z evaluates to 5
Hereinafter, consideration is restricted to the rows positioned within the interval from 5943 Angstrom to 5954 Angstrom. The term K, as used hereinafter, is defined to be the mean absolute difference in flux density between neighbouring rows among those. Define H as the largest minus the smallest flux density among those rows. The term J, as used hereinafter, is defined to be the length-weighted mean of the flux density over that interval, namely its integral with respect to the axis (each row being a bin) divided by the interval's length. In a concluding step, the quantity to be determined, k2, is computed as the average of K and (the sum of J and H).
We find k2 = 4.02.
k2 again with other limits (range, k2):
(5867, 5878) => 4.01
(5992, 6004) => 4.08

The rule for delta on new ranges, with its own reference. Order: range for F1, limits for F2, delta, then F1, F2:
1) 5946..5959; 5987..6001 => -1.29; -1.44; 0.151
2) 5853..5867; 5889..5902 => -0.15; -0.43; 0.285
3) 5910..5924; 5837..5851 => -0.45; -0.60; 0.155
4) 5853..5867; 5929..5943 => -0.33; -0.43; 0.104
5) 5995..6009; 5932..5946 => -2.81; -2.92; 0.104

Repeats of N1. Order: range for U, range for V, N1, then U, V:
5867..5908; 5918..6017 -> 4.166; 53.9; 58.9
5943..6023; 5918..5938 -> 4.065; 58.7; 58.5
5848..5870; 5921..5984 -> 4.073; 60.1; 59.4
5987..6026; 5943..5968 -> 4.096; 57.8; 58.9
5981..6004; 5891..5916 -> 3.858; 60.1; 53.4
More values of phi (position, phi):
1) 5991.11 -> 7.952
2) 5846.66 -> 8.02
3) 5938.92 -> 7.799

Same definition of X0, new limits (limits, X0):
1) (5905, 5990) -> 2.78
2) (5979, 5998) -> 2.79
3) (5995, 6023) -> 2.74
